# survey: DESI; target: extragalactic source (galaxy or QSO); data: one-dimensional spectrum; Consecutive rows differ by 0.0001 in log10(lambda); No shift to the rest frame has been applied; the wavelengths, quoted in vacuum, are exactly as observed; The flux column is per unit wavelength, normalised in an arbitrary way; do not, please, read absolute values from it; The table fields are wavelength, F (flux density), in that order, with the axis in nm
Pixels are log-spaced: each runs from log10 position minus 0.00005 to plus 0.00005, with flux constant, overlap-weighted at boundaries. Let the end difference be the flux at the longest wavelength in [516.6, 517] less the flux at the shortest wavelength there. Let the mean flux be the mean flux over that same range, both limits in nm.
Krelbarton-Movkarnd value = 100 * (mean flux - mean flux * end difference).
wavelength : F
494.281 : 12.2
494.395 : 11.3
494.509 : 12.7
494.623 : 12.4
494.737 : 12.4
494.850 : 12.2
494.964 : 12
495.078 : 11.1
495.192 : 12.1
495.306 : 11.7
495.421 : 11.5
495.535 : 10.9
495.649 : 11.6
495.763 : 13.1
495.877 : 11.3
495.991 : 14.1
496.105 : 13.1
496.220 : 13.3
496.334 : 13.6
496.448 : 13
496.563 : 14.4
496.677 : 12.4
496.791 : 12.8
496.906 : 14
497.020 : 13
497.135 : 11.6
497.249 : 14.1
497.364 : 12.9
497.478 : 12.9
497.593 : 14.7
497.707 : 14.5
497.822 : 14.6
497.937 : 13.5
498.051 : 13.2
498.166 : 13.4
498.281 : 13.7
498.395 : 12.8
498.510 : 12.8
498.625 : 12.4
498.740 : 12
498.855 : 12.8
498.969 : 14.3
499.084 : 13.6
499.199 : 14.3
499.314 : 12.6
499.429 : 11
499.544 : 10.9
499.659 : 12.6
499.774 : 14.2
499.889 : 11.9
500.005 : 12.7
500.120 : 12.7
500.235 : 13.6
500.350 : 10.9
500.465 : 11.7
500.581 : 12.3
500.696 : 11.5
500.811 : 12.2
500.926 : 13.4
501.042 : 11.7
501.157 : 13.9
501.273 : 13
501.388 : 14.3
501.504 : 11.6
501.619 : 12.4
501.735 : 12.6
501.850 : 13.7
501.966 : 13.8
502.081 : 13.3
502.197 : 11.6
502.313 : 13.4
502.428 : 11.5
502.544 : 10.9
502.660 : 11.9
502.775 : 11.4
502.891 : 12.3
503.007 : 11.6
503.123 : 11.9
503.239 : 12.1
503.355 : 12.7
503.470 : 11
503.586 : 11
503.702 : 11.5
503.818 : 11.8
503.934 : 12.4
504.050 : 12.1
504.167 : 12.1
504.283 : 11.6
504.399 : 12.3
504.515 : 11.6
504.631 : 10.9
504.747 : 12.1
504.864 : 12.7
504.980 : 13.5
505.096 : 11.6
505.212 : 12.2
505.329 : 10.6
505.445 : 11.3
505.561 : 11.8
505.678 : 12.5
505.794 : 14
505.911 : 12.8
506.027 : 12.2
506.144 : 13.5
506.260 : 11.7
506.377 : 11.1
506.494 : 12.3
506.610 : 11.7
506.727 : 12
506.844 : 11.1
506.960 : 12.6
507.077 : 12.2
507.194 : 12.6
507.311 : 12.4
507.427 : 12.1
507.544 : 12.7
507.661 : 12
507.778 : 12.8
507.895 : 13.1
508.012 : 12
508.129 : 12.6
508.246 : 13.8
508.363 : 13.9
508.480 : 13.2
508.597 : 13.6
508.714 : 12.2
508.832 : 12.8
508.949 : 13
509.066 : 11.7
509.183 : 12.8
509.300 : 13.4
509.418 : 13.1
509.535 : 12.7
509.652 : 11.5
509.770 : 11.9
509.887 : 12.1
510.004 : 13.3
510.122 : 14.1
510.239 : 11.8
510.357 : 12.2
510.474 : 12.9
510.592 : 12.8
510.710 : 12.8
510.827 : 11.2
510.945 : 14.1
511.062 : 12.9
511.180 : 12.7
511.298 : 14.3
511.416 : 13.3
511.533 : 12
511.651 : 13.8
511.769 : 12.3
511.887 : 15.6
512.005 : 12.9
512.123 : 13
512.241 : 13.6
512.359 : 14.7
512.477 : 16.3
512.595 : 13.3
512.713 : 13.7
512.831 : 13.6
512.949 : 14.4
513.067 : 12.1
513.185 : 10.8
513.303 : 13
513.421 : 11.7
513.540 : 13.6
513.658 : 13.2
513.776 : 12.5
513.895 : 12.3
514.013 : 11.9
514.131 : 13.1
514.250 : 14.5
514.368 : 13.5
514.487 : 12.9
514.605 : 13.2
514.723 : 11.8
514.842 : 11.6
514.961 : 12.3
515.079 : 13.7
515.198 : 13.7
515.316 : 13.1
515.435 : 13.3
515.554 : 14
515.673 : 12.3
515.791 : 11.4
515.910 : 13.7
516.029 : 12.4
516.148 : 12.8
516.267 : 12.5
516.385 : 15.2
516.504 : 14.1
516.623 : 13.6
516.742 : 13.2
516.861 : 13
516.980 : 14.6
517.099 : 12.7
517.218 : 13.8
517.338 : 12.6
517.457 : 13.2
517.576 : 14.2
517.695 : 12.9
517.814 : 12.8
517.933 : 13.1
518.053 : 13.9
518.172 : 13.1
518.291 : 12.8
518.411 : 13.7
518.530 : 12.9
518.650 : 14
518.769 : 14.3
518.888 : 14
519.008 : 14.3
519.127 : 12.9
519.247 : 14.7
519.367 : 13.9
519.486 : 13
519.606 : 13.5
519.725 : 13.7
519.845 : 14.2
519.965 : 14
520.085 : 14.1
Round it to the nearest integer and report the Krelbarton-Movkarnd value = 0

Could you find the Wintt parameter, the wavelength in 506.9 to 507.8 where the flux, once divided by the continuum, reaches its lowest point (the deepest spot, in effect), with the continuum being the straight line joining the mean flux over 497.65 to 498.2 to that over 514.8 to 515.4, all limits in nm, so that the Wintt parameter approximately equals 507.661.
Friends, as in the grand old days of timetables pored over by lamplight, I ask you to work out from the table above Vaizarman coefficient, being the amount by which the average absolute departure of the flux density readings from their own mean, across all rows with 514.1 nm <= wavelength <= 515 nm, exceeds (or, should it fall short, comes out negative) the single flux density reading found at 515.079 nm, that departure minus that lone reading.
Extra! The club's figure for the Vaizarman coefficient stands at -13.0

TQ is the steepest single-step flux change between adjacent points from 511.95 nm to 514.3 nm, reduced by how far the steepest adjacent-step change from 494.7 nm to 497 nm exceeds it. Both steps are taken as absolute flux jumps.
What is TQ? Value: 3.2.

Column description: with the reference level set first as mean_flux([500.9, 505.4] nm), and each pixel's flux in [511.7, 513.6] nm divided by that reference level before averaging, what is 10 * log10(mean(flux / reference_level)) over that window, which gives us 0.41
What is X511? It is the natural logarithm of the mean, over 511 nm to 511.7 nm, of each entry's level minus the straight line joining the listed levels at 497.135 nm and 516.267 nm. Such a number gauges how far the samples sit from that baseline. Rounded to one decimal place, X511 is -0.1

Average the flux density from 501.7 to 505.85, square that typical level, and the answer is 146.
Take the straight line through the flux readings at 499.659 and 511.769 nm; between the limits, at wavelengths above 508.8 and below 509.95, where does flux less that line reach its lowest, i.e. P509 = 509.652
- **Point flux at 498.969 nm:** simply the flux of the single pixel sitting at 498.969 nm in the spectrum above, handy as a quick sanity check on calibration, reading 14.3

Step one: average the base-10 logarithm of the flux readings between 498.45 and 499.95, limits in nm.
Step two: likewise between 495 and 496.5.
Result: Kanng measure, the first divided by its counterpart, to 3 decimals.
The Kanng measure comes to 1.012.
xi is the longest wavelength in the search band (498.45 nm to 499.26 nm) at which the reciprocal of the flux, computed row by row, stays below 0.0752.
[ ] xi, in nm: 499.199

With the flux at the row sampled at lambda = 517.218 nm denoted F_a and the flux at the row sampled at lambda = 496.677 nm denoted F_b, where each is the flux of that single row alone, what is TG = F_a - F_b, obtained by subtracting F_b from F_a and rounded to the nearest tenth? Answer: 1.4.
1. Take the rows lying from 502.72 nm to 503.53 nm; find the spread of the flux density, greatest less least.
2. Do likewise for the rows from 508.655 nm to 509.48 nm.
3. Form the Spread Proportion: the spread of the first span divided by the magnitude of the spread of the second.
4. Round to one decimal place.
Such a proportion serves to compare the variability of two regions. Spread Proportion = 1.0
